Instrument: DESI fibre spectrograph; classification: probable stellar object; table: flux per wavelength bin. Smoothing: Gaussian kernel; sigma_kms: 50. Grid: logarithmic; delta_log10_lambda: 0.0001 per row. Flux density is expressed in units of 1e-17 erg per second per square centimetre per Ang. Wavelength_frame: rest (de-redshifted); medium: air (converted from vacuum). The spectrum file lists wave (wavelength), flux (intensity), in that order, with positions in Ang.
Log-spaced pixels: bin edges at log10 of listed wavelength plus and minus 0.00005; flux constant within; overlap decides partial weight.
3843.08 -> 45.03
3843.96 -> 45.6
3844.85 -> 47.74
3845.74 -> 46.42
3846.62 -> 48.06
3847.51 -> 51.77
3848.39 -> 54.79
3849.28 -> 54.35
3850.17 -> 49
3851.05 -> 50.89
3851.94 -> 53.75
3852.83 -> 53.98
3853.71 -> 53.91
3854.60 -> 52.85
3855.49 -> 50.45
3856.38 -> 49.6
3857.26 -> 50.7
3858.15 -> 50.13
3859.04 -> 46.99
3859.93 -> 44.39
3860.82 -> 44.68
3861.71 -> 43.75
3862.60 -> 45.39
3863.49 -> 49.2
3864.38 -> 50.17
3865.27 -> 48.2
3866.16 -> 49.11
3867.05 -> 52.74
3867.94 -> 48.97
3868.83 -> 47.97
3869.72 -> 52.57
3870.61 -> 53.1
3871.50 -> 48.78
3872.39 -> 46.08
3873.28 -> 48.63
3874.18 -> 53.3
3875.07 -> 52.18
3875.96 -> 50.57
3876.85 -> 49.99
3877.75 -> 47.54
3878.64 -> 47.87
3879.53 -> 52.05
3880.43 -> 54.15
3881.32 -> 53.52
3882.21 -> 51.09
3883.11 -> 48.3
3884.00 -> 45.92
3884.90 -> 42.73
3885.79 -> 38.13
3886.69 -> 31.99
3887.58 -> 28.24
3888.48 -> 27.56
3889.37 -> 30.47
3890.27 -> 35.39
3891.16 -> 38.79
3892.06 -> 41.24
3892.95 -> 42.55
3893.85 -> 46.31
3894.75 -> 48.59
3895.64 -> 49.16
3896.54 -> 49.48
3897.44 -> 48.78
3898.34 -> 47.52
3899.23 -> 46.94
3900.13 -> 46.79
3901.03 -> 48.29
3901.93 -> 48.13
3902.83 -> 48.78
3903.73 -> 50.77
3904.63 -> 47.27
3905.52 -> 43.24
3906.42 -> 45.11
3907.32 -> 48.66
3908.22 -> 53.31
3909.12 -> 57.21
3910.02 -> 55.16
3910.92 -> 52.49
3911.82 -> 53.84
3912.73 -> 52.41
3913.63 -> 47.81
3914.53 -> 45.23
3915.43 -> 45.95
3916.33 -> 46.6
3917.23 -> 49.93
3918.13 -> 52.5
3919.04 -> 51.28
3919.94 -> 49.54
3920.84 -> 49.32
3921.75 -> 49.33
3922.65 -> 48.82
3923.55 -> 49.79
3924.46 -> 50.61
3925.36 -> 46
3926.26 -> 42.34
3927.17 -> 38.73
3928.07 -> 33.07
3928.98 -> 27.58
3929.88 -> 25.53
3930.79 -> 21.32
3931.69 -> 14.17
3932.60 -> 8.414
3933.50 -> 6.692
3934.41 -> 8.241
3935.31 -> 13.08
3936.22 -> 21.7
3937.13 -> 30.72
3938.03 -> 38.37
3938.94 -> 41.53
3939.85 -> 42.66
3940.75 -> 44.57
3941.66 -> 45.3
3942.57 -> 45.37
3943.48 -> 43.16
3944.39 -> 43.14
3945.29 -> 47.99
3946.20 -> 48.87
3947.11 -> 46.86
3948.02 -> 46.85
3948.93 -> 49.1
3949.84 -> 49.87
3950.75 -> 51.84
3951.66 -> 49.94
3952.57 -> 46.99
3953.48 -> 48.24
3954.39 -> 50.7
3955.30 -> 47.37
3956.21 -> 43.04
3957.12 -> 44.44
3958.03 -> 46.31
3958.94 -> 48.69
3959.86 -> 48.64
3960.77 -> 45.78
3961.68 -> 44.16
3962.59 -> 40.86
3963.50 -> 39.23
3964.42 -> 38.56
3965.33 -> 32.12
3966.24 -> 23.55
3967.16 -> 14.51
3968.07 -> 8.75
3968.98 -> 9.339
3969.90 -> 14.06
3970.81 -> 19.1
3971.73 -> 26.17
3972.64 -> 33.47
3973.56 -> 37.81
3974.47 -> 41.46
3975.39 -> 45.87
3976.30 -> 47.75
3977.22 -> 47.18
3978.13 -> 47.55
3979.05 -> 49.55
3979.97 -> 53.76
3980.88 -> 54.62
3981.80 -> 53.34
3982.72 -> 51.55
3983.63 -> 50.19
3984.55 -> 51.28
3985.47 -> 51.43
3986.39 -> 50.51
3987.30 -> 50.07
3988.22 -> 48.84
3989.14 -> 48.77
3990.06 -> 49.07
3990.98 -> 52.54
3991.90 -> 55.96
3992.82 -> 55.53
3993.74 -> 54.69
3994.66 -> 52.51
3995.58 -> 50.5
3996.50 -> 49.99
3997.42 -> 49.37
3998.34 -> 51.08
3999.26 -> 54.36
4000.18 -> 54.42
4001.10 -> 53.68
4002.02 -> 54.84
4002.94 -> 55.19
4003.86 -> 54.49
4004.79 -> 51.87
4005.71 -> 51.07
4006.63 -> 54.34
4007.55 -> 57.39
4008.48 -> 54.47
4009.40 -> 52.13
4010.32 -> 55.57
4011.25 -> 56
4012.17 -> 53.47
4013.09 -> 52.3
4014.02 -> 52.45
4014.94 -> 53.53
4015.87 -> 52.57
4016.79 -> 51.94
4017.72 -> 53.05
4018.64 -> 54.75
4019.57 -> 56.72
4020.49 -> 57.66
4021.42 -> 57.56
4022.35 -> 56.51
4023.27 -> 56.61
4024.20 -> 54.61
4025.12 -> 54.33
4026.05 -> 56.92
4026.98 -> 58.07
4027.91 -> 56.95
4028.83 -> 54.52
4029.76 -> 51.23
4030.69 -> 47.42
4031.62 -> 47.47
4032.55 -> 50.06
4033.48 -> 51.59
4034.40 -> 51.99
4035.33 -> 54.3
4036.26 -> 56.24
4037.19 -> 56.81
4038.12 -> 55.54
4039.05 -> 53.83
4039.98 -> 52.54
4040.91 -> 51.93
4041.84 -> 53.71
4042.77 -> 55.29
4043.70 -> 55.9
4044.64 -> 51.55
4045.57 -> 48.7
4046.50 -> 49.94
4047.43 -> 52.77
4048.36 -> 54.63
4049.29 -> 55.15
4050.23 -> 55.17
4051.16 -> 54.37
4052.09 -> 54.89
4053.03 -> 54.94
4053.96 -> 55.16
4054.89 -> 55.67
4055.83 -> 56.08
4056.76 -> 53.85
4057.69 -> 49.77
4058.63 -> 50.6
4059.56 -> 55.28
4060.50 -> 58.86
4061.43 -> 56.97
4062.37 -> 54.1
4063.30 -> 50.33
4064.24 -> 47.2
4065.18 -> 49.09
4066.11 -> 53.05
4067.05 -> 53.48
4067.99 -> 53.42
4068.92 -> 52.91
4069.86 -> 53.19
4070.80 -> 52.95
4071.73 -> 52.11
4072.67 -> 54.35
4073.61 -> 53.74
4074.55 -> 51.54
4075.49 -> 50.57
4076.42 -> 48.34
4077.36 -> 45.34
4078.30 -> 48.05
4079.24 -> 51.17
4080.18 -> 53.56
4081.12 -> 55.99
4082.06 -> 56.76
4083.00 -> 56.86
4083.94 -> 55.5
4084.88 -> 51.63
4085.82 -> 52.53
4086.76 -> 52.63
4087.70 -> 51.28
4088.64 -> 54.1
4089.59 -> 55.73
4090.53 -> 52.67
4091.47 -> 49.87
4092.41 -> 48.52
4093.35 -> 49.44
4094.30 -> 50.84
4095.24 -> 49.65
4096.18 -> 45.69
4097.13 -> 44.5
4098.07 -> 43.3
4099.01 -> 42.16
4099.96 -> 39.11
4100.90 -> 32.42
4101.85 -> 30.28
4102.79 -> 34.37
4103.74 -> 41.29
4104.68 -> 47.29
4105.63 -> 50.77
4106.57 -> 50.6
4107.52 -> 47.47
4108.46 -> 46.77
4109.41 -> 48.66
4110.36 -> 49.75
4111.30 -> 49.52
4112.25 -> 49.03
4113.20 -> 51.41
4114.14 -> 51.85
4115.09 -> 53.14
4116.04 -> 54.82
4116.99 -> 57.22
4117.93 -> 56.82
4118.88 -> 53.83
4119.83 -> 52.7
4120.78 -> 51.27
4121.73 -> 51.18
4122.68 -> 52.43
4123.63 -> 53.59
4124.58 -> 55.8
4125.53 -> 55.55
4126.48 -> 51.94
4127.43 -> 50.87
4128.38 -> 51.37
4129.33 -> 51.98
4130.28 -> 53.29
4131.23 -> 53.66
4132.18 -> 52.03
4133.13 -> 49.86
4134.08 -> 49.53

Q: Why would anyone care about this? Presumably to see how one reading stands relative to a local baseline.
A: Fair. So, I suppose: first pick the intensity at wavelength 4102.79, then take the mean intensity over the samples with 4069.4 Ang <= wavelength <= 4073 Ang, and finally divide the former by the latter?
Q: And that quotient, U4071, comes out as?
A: 0.65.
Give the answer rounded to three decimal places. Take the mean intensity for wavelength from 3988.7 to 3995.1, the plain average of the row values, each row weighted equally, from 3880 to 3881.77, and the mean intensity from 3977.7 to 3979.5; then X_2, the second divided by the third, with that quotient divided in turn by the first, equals 0.021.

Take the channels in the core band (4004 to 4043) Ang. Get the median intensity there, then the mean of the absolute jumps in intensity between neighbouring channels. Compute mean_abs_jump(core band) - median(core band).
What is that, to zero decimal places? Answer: -53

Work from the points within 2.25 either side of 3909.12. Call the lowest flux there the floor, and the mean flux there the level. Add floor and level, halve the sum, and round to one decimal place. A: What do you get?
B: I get 51.0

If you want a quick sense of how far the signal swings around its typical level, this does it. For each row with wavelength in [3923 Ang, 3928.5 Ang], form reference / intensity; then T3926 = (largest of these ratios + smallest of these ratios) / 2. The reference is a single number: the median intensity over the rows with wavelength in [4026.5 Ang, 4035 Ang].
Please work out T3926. 1.29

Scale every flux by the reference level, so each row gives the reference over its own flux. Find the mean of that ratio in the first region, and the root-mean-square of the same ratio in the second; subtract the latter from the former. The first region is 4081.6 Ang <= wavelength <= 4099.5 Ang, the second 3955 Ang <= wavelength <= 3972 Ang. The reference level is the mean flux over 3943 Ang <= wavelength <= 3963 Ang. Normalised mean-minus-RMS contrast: -1.40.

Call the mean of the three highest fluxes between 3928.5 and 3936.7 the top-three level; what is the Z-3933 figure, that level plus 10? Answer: 34.9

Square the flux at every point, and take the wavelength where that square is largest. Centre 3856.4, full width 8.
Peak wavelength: 3852.83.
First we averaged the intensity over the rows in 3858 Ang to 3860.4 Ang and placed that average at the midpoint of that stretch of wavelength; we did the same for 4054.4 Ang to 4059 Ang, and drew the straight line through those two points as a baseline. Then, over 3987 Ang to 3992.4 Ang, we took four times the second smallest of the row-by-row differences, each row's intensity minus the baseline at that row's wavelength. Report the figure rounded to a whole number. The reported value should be -9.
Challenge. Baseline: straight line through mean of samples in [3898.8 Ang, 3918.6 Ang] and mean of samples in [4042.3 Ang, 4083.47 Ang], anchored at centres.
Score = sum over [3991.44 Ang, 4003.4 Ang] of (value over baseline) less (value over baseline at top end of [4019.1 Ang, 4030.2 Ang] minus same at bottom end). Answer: 14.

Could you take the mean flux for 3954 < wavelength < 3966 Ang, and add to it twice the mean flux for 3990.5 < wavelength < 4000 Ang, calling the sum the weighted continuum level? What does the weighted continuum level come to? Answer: 149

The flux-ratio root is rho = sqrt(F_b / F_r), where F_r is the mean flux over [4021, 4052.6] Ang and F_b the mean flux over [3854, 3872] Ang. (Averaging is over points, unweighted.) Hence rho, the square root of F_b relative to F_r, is 0.95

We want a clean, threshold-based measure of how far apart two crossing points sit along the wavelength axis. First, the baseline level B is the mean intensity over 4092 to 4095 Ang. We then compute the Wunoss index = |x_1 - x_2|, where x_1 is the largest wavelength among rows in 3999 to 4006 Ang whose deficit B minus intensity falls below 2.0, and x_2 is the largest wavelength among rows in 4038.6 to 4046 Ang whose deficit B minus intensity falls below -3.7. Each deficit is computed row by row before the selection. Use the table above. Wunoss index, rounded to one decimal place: 38.0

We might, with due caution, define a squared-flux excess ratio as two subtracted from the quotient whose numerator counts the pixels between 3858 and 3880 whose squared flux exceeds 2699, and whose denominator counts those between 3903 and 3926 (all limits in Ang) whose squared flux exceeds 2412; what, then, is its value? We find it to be -1.60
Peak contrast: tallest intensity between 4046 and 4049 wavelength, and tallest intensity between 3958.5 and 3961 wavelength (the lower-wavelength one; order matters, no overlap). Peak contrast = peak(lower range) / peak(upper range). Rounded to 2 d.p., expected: 0.89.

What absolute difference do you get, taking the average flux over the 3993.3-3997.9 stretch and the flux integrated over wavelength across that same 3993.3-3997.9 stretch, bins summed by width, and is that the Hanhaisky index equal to 185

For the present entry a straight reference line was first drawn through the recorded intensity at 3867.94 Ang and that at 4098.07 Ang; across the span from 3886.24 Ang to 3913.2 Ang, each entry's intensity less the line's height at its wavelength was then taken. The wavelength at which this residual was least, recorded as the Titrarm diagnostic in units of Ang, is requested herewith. 3888.48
